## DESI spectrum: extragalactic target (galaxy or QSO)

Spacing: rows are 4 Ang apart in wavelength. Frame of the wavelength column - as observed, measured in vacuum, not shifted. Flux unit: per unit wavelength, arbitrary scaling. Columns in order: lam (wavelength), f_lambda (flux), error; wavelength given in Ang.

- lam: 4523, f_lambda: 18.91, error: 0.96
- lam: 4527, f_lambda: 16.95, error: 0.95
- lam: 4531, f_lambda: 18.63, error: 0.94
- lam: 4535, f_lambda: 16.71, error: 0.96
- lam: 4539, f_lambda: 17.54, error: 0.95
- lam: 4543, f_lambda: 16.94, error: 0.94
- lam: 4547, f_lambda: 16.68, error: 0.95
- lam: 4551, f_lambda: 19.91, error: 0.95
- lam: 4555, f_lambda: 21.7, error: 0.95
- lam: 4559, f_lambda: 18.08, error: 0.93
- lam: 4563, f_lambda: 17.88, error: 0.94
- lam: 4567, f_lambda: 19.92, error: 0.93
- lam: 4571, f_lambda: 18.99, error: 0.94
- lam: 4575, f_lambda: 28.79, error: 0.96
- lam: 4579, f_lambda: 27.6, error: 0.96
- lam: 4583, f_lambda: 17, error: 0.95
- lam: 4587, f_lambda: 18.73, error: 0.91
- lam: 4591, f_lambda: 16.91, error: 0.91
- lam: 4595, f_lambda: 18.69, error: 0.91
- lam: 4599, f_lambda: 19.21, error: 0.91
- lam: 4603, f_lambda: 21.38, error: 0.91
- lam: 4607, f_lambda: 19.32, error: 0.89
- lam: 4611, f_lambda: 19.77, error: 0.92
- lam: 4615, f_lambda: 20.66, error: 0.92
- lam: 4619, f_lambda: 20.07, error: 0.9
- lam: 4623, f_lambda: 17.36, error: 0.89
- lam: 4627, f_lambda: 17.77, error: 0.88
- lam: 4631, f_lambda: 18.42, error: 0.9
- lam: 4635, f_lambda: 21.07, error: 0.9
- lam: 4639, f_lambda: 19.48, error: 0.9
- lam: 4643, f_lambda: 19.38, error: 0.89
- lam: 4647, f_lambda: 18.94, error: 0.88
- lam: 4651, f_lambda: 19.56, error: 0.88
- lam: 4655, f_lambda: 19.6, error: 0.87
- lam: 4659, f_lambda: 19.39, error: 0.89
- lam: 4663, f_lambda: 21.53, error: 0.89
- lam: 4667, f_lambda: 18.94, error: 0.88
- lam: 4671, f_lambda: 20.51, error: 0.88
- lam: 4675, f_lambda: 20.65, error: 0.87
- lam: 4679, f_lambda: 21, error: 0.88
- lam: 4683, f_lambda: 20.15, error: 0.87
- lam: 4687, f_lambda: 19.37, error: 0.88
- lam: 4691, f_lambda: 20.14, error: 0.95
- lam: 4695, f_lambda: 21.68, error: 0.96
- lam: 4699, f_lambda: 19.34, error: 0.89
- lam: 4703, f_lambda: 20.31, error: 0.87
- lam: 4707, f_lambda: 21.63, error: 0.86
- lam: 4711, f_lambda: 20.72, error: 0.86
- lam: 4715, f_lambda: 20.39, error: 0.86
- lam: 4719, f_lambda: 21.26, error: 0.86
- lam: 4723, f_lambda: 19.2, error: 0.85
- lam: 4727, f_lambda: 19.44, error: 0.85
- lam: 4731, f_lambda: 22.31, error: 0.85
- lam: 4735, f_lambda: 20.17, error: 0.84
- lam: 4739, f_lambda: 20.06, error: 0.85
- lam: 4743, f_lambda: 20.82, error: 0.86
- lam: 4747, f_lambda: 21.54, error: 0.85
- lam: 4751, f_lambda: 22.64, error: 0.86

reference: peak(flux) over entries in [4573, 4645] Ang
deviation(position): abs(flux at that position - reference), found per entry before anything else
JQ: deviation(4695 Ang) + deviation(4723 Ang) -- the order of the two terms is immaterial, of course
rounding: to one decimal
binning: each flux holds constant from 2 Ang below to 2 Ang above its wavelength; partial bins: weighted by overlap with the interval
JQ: 16.7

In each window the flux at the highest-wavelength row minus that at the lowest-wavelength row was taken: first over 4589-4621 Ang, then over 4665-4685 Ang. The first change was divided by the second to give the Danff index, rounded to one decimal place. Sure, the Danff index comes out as 2.6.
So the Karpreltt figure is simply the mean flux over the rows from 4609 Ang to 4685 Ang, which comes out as 19.7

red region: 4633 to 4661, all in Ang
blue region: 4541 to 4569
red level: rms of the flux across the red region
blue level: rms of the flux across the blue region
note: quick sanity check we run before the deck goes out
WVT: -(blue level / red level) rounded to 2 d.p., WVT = -0.96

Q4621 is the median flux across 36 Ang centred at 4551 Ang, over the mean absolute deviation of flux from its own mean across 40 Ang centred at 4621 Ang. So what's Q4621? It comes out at 17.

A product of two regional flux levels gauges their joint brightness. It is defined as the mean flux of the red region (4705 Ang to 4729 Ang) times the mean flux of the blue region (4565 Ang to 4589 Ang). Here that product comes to 446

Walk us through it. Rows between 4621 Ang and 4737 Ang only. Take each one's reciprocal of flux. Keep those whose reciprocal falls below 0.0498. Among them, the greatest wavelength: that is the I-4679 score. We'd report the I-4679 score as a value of 4735 Ang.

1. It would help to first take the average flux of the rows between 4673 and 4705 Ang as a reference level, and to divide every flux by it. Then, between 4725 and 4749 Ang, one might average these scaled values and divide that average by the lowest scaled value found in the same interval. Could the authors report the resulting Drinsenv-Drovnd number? 1.07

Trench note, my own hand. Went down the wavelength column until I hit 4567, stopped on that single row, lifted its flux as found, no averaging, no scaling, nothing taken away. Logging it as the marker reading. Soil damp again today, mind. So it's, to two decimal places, 19.92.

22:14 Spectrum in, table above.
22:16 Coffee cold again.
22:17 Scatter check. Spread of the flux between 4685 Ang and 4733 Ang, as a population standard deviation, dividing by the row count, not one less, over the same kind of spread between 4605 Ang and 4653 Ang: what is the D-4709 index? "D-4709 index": 1.0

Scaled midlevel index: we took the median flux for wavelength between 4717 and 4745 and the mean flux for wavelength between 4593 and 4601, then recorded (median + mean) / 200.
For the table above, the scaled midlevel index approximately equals 0.196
